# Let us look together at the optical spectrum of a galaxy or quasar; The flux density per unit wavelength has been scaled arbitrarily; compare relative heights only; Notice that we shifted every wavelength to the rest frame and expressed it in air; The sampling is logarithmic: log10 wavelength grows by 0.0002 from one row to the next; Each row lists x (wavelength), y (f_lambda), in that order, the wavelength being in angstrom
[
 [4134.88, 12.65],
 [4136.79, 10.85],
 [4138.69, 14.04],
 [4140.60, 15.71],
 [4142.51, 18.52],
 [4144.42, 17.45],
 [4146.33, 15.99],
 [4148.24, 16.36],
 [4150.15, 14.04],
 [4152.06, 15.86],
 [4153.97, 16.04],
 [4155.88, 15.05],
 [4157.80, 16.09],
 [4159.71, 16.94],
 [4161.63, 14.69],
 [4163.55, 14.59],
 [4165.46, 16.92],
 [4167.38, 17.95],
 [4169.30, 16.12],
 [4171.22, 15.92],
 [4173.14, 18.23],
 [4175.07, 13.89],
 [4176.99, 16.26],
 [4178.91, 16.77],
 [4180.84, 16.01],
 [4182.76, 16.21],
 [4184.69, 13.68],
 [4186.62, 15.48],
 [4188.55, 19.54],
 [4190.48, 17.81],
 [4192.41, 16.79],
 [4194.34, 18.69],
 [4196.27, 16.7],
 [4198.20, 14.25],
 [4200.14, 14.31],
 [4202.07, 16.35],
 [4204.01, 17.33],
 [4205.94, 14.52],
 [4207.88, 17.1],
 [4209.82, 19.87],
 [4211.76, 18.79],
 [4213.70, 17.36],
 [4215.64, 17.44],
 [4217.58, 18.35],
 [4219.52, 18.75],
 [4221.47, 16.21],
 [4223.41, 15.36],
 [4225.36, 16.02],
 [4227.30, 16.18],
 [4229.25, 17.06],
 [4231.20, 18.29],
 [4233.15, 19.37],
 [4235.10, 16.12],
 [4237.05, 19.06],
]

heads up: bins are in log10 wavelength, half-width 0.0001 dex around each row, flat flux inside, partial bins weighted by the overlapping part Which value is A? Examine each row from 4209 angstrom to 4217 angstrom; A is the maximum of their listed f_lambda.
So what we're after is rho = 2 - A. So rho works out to -17.9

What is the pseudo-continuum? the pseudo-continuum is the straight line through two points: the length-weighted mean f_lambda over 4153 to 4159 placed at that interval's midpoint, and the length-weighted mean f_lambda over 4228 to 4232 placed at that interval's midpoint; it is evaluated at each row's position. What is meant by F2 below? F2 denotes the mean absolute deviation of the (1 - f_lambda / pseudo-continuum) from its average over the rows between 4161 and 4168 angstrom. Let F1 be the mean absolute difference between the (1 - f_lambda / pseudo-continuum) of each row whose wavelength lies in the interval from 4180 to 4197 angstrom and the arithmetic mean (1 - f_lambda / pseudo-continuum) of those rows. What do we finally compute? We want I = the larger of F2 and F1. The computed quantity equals 0.085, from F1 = 0.075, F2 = 0.085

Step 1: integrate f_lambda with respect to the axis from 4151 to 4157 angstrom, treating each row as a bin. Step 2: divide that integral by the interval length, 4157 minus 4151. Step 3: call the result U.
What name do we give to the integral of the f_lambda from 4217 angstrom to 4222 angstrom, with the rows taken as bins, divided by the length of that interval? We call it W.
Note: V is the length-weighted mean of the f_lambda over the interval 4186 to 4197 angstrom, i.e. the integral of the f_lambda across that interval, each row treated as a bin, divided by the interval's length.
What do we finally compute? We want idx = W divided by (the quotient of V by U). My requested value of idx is 15.9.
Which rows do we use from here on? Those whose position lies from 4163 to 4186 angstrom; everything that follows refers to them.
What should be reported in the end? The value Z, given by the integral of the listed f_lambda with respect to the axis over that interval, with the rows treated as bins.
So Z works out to 369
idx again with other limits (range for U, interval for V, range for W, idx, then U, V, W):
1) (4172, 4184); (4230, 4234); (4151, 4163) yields 13.6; 16.2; 18.7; 15.7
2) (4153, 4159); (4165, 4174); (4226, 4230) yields 15.4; 15.8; 17.0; 16.6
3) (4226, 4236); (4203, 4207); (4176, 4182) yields 17.8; 17.4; 16.0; 16.4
